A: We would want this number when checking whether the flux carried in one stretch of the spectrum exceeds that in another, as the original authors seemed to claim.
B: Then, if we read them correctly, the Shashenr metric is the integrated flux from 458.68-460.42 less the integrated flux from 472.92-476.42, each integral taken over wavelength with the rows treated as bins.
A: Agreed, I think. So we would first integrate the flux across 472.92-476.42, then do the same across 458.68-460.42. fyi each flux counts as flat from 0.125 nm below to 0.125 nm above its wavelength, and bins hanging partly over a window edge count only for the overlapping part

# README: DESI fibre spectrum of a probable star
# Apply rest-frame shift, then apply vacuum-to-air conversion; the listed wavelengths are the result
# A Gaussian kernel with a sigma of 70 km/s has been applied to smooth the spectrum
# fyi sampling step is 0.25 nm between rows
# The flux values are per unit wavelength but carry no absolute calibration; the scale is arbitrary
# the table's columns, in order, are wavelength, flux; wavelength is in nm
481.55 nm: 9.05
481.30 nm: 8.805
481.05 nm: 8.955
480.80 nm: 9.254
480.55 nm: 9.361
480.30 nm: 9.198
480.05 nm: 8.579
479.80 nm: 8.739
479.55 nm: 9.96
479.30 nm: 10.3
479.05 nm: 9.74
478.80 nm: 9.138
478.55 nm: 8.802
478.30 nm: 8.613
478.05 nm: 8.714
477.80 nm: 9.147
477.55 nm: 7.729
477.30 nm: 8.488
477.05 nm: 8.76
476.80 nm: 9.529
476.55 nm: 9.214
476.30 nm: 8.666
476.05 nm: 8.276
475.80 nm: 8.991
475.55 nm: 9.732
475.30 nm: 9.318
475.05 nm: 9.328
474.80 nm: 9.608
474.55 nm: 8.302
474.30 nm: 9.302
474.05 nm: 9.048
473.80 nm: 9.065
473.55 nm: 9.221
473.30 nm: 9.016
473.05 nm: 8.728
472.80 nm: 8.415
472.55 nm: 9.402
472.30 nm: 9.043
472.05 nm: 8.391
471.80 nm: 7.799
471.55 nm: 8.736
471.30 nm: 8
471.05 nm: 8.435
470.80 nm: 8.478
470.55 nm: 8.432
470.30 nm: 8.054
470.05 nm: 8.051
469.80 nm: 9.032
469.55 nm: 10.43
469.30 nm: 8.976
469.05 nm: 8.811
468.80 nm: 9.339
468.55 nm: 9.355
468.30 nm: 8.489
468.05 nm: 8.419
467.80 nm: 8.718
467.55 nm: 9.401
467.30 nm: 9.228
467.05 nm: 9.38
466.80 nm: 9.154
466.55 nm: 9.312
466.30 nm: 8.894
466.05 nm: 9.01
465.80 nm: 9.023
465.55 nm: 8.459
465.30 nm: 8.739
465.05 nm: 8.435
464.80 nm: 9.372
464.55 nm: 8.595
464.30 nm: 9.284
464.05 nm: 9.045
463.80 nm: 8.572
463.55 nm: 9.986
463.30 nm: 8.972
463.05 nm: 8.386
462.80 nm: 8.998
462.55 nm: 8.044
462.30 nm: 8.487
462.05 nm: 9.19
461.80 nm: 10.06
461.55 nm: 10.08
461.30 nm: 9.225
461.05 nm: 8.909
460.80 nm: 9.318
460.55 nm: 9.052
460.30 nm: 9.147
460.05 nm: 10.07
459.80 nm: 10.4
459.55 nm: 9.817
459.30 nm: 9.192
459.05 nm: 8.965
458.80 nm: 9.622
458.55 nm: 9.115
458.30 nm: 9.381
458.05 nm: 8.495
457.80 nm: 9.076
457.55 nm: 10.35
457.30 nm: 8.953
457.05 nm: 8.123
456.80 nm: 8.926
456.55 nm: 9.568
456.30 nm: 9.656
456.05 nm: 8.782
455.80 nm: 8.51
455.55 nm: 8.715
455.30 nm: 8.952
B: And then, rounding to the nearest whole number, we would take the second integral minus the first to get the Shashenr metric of -15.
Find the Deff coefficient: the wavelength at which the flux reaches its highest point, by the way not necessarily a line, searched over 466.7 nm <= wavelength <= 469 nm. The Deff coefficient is 467.55 nm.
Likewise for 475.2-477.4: 475.55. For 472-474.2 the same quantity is 472.55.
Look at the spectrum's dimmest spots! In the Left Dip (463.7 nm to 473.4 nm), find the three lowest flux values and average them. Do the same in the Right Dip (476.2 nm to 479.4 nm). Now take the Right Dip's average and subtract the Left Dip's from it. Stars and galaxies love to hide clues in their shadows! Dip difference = 0.3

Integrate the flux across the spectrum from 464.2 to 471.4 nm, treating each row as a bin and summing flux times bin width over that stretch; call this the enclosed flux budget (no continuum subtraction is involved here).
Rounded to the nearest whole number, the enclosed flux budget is 64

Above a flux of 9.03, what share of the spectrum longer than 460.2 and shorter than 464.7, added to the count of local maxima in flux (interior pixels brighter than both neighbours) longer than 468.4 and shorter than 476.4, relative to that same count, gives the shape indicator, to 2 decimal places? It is 1.07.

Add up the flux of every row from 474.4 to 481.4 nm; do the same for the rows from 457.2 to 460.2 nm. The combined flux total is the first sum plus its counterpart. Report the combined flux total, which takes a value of 367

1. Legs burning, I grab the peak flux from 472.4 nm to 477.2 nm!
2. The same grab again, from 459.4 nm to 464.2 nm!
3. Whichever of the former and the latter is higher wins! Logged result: 10.4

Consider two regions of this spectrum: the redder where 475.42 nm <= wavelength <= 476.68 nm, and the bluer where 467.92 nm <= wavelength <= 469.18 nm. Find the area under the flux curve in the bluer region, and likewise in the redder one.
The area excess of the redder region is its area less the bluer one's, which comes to 0.12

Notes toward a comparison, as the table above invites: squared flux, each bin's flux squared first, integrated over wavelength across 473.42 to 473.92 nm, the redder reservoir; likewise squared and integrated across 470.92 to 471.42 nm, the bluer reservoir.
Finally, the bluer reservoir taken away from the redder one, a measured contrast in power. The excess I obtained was 8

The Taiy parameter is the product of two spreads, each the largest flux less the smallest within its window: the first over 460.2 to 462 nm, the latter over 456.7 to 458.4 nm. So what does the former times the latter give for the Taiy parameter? 2.61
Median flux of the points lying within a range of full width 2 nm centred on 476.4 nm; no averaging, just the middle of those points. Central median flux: 8.88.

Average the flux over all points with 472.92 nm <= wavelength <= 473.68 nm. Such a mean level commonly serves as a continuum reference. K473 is 8.99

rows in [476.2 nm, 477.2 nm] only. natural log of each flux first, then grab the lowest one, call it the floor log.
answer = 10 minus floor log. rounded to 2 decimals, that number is 7.84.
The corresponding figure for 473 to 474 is 7.83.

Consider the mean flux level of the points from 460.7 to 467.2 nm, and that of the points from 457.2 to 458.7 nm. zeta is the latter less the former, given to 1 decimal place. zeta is 0.2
